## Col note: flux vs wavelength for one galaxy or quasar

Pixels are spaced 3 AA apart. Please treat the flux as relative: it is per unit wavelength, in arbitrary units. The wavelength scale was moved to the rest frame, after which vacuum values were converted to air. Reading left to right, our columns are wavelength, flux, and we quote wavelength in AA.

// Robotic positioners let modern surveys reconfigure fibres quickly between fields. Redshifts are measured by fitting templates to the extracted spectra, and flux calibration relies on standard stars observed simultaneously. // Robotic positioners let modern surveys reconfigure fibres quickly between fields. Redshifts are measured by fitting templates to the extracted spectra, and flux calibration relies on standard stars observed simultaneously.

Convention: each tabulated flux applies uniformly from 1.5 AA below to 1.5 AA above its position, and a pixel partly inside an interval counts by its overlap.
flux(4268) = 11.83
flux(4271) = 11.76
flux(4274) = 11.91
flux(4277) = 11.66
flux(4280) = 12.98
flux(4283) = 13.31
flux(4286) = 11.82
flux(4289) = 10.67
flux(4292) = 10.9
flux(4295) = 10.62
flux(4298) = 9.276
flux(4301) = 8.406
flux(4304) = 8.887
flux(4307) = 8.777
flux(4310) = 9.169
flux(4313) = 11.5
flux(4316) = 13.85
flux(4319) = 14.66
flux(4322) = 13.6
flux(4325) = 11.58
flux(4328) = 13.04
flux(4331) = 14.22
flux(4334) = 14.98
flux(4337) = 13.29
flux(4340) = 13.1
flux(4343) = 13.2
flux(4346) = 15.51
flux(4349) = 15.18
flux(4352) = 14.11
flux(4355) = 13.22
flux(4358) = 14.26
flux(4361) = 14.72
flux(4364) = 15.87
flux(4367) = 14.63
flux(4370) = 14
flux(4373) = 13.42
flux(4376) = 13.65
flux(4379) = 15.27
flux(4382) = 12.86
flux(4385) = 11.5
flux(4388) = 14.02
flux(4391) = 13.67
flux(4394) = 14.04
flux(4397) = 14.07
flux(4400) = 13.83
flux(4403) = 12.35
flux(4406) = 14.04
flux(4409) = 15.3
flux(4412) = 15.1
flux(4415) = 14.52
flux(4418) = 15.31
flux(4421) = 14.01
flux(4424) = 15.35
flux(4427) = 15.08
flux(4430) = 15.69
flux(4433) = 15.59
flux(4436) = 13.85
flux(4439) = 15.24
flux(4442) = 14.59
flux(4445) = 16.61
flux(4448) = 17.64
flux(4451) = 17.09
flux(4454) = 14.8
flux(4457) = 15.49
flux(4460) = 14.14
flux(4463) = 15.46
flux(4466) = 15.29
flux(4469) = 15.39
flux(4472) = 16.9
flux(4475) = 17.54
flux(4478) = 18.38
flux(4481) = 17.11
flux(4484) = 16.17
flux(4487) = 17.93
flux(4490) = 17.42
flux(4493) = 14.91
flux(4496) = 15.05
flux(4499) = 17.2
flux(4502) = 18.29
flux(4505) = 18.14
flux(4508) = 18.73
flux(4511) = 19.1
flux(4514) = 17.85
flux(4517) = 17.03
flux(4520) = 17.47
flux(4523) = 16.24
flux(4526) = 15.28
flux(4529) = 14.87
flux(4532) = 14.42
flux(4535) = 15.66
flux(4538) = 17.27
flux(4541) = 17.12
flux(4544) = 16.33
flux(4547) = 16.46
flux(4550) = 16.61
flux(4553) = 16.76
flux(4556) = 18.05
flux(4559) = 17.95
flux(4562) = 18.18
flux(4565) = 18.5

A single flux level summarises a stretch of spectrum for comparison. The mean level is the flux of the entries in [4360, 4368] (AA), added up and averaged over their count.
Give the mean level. 15.1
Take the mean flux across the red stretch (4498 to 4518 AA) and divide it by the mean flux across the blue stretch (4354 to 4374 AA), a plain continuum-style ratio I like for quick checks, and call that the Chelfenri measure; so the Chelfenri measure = 1.26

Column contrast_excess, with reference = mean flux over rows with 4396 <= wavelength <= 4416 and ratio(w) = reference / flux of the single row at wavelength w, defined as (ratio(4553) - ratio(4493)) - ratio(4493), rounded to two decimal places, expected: -1.06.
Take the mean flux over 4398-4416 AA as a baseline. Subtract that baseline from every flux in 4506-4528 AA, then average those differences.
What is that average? 3.2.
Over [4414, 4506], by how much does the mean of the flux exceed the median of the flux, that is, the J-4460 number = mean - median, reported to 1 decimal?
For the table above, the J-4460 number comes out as 0.5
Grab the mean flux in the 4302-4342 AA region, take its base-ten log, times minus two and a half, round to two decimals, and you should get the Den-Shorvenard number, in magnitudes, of -2.73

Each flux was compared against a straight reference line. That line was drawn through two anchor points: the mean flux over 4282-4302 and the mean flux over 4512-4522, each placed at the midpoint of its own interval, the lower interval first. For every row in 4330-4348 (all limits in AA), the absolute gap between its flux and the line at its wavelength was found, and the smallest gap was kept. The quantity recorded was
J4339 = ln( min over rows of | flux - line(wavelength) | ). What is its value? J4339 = -0.1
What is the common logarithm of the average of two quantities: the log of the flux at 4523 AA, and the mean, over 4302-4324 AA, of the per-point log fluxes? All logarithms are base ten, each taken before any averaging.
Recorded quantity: 0.053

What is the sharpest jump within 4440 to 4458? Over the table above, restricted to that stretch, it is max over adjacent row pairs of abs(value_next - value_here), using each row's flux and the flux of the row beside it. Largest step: 2.3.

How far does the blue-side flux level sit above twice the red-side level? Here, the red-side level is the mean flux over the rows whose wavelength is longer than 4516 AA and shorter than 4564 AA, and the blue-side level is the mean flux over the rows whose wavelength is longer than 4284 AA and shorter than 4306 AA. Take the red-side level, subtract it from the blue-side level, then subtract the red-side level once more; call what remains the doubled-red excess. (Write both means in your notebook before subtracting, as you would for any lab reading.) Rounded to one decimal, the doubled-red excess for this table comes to -23.1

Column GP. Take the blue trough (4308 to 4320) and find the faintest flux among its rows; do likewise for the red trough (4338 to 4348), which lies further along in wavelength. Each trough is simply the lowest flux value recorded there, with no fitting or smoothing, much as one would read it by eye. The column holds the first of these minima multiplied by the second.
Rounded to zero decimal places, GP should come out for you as 120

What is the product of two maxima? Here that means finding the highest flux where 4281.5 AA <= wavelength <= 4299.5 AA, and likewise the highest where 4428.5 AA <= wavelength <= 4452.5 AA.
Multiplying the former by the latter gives 235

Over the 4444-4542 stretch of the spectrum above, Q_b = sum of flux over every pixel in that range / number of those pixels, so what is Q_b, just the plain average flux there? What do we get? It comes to 16.6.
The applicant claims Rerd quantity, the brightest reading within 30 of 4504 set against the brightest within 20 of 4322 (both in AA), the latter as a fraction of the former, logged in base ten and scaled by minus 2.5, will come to 0.264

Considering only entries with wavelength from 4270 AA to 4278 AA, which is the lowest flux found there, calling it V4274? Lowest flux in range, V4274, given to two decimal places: 11.66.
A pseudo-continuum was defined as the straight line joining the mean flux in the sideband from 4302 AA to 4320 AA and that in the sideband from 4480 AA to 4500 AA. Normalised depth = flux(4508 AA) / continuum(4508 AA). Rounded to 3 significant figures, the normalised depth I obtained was 1.10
